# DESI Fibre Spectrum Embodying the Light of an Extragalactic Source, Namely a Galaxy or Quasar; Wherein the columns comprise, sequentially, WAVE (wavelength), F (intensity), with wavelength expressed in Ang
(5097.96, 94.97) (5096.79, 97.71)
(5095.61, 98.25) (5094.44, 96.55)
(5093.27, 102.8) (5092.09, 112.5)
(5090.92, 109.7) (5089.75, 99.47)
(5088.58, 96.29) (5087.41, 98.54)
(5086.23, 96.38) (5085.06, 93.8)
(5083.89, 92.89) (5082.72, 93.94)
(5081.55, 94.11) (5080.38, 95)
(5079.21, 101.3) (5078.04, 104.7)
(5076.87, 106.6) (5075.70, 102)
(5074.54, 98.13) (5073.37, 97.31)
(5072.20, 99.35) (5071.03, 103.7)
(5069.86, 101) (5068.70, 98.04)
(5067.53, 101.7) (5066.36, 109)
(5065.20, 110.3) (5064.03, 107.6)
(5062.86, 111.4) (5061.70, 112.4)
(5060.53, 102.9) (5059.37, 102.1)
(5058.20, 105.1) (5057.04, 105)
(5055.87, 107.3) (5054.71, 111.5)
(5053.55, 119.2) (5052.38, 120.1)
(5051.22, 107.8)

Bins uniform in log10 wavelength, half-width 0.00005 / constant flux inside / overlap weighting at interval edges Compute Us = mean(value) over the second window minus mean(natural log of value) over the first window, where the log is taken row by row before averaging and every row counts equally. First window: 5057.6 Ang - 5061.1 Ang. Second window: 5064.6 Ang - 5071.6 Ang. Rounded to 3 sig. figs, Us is 99.3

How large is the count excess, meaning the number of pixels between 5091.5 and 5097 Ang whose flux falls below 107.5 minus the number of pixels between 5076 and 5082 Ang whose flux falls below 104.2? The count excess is 1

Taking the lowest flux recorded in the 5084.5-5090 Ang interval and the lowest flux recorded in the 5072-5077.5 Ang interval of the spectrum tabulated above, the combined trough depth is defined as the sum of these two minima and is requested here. 191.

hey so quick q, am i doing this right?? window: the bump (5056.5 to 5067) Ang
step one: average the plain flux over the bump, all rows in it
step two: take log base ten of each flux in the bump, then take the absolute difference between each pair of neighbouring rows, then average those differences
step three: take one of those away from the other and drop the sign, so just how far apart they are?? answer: 107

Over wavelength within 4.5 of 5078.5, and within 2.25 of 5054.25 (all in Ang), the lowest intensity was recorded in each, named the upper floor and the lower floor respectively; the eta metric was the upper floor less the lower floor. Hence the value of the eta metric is -13.4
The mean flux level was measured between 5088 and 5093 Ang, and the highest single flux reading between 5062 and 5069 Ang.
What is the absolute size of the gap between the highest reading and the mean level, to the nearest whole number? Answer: 7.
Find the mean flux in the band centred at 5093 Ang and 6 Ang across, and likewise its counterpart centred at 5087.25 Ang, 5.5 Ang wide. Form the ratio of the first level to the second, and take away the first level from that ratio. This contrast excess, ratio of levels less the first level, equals -103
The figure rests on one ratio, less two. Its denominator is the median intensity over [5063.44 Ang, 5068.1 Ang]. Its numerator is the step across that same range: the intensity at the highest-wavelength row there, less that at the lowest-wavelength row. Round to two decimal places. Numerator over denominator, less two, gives -2.05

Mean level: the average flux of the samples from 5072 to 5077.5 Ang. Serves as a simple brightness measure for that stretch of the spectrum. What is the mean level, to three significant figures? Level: 101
